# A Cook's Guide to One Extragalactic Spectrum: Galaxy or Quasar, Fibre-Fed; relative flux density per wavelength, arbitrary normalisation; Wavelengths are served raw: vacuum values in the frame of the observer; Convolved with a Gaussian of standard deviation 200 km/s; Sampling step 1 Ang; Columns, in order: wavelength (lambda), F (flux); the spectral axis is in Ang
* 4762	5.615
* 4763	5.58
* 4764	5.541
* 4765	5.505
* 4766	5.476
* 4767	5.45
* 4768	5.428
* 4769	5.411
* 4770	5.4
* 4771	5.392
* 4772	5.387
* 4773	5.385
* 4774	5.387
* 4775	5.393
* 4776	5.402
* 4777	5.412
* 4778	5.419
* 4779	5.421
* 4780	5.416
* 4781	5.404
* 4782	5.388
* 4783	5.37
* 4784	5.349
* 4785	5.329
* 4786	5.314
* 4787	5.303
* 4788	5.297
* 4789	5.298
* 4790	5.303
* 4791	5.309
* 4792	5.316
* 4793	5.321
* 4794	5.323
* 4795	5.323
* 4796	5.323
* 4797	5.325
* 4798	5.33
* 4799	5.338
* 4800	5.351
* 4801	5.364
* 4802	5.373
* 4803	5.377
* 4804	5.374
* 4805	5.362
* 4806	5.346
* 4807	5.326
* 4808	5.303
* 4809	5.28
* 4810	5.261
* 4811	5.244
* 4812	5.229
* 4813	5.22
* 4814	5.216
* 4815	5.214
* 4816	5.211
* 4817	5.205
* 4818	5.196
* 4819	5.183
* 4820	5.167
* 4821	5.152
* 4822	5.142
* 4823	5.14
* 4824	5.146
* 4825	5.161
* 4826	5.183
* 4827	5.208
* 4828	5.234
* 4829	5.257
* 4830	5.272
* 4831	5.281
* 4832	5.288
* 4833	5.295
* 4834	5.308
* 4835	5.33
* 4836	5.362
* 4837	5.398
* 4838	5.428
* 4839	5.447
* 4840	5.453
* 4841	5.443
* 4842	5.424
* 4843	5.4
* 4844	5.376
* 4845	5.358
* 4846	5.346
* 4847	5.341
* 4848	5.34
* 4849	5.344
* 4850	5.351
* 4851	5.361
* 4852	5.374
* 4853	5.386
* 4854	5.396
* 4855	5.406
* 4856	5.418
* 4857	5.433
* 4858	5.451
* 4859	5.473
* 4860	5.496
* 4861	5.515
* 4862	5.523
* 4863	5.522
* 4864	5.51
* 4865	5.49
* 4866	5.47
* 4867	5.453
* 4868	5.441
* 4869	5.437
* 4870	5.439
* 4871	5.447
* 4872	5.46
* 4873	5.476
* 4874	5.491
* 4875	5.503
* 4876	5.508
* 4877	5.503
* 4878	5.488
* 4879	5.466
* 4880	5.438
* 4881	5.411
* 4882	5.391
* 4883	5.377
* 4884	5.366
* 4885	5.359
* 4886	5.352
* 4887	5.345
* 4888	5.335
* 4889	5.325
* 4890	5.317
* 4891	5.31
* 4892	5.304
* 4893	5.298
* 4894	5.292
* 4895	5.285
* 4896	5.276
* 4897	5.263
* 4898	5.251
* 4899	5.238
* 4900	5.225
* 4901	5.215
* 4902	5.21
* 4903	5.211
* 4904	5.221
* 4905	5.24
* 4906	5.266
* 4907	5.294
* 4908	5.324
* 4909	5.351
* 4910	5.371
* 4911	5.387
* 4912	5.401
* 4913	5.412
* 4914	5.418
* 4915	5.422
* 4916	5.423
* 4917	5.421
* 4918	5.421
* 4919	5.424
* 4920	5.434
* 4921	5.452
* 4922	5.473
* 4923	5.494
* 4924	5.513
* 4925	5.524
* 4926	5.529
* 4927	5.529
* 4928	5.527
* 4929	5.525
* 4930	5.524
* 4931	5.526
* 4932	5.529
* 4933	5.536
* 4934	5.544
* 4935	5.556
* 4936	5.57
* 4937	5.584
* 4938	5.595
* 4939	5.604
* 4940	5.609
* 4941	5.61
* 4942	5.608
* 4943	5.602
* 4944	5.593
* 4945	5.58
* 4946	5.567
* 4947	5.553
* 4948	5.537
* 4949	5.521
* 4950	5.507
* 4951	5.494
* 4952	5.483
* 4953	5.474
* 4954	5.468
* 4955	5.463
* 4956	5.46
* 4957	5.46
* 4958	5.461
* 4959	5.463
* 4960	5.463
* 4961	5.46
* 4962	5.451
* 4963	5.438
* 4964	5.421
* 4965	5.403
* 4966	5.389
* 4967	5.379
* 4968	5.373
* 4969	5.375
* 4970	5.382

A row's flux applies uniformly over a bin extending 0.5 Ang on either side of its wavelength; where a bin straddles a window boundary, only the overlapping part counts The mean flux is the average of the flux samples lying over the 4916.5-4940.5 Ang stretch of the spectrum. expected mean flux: 5.52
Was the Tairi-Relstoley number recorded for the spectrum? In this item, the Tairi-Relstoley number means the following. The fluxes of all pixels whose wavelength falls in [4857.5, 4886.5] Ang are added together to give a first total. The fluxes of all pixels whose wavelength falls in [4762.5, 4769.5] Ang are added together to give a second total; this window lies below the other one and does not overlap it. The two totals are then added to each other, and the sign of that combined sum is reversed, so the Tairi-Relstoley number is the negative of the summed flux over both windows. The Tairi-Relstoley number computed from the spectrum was -197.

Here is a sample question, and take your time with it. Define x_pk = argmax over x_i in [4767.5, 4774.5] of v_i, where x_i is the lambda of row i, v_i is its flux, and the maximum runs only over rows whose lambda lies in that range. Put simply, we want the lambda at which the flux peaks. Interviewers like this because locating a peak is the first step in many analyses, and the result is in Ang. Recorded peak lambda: 4768 Ang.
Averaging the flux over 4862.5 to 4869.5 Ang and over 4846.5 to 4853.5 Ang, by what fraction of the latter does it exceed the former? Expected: -0.022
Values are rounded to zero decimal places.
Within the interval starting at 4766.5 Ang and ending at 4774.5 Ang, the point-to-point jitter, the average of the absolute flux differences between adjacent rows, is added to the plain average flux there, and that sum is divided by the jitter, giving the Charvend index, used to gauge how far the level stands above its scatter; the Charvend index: 566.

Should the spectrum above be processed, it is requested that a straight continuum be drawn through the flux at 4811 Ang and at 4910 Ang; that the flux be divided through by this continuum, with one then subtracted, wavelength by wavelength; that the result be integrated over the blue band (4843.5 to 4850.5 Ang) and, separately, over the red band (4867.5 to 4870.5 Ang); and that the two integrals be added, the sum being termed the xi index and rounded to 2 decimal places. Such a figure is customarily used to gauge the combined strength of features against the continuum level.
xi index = 0.15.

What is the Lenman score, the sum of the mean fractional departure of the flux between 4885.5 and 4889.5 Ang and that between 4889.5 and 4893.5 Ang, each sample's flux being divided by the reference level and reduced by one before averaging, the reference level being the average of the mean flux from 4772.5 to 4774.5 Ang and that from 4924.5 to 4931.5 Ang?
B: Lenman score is -0.049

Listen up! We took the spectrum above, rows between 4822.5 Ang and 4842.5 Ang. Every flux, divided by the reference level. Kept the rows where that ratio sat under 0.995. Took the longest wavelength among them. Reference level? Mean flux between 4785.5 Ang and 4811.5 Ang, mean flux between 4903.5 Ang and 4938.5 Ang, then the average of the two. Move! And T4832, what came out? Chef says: 4835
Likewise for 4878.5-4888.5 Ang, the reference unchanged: 4888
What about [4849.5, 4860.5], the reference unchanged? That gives 4850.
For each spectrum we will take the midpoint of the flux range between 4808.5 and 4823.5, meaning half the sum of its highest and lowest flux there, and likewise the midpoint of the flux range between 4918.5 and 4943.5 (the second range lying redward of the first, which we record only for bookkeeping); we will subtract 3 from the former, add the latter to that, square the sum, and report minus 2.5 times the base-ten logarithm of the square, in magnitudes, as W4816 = -4.44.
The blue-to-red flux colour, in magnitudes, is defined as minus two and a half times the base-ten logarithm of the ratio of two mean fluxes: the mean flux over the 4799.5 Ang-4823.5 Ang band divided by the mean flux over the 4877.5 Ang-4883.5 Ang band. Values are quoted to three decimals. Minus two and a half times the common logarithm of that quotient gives 0.034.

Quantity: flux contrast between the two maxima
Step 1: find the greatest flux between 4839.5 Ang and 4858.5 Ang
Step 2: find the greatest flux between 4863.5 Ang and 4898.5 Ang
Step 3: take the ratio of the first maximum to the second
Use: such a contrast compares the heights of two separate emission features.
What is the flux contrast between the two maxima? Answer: 0.99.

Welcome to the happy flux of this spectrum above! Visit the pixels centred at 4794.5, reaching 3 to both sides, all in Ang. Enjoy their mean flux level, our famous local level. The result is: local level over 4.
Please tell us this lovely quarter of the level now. 1.33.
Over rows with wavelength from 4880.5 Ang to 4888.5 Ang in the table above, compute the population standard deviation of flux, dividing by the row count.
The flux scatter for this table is 0.02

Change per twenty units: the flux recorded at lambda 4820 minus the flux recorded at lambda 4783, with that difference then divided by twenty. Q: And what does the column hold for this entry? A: -0.010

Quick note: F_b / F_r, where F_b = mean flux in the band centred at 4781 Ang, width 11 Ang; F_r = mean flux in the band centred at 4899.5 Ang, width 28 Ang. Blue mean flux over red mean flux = 1.02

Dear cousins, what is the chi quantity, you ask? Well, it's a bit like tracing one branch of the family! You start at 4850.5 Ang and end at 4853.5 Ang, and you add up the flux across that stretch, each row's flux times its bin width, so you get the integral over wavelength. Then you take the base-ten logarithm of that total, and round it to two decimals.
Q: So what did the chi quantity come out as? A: 1.21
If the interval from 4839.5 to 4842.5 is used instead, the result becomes 1.21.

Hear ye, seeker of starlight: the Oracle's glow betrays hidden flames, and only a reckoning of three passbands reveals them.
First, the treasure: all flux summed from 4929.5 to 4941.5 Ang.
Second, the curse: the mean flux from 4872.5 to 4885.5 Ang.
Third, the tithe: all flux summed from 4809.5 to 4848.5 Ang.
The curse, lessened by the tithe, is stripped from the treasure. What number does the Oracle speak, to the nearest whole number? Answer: 267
